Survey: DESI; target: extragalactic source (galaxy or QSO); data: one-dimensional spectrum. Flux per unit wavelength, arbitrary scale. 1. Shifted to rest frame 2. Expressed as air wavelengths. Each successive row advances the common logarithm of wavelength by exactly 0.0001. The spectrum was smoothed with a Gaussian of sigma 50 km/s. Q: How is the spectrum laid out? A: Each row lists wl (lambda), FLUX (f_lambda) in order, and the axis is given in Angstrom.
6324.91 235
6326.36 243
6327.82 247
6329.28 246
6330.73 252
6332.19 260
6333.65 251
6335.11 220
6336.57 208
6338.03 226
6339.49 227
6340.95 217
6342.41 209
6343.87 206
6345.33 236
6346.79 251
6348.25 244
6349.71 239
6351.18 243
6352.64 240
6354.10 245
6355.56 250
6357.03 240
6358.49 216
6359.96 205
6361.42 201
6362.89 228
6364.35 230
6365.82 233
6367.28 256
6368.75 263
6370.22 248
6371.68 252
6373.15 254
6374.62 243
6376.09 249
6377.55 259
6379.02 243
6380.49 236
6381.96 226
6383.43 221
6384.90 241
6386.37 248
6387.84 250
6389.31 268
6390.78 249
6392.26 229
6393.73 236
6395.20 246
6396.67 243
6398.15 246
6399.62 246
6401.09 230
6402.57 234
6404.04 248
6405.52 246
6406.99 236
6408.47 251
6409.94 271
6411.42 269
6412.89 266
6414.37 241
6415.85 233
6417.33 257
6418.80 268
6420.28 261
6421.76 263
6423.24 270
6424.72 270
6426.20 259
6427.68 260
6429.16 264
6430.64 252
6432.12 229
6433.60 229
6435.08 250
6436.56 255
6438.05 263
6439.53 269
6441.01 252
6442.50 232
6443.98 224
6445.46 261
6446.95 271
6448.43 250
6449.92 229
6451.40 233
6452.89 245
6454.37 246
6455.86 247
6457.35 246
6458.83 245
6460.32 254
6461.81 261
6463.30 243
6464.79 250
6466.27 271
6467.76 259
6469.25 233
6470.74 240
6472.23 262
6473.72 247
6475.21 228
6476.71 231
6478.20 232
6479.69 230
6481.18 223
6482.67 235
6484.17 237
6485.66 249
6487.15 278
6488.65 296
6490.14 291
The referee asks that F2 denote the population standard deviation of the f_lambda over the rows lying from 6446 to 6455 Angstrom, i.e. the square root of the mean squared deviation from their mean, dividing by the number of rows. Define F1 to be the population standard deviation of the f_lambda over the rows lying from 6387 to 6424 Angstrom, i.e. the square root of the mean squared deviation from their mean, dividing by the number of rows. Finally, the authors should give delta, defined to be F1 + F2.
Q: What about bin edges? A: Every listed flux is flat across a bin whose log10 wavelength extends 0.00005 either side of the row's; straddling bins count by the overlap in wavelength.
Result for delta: 26.8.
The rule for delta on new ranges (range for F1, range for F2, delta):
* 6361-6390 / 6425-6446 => 30.1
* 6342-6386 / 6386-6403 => 26.5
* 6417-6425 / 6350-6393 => 20.5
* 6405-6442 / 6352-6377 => 30.1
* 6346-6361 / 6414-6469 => 27.5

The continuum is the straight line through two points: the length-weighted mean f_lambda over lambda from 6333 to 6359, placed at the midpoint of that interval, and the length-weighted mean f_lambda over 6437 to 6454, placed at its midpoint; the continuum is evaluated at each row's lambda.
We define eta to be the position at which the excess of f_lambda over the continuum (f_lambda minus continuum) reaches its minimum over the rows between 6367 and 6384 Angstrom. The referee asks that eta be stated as 6383.43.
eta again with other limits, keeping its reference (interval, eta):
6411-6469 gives 6443.98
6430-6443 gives 6433.60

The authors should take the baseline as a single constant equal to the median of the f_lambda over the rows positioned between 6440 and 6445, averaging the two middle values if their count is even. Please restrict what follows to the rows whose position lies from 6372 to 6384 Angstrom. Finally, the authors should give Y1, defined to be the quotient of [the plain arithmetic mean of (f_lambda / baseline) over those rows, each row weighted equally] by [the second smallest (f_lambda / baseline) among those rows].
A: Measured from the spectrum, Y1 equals 1.07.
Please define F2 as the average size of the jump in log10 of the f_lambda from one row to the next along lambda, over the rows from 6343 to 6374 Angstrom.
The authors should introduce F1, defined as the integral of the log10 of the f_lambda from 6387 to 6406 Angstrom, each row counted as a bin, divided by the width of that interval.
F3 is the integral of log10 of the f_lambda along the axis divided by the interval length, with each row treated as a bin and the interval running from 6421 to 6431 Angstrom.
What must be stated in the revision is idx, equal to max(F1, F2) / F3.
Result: 0.99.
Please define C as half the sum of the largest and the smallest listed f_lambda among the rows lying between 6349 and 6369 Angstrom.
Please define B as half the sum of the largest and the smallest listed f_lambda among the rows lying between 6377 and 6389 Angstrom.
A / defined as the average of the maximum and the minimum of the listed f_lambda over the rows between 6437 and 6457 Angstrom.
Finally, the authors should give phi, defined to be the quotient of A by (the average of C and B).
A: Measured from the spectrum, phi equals 1.05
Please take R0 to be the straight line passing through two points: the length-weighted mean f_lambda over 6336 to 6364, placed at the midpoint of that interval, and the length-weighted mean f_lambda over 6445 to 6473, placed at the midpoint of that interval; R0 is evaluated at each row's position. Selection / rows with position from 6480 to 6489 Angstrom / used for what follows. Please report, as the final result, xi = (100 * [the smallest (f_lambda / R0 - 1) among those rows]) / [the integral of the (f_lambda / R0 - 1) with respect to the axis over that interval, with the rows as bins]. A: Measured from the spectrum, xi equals 73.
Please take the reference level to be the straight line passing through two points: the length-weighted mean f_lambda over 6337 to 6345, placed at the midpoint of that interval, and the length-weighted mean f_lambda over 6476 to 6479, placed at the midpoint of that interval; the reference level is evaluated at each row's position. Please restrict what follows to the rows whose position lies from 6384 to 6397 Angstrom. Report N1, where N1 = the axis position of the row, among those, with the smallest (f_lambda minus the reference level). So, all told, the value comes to 6392.26 Angstrom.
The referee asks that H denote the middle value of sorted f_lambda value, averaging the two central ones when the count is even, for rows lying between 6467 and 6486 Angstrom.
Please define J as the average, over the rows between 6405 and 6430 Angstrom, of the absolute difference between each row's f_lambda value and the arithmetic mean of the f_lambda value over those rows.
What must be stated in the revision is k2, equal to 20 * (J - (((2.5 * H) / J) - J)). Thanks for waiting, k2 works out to -800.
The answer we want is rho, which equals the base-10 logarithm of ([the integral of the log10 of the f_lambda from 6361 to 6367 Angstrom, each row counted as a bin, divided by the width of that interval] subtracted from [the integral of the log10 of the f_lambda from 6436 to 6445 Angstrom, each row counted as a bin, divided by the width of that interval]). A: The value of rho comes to -1.4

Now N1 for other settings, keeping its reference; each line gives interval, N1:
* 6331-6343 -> 6336.57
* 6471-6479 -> 6475.21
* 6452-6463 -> 6458.83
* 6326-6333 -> 6326.36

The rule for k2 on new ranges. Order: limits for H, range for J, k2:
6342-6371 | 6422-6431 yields -1957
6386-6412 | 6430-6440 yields -576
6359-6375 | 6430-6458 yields -653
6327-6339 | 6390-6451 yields -534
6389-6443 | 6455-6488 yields -669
